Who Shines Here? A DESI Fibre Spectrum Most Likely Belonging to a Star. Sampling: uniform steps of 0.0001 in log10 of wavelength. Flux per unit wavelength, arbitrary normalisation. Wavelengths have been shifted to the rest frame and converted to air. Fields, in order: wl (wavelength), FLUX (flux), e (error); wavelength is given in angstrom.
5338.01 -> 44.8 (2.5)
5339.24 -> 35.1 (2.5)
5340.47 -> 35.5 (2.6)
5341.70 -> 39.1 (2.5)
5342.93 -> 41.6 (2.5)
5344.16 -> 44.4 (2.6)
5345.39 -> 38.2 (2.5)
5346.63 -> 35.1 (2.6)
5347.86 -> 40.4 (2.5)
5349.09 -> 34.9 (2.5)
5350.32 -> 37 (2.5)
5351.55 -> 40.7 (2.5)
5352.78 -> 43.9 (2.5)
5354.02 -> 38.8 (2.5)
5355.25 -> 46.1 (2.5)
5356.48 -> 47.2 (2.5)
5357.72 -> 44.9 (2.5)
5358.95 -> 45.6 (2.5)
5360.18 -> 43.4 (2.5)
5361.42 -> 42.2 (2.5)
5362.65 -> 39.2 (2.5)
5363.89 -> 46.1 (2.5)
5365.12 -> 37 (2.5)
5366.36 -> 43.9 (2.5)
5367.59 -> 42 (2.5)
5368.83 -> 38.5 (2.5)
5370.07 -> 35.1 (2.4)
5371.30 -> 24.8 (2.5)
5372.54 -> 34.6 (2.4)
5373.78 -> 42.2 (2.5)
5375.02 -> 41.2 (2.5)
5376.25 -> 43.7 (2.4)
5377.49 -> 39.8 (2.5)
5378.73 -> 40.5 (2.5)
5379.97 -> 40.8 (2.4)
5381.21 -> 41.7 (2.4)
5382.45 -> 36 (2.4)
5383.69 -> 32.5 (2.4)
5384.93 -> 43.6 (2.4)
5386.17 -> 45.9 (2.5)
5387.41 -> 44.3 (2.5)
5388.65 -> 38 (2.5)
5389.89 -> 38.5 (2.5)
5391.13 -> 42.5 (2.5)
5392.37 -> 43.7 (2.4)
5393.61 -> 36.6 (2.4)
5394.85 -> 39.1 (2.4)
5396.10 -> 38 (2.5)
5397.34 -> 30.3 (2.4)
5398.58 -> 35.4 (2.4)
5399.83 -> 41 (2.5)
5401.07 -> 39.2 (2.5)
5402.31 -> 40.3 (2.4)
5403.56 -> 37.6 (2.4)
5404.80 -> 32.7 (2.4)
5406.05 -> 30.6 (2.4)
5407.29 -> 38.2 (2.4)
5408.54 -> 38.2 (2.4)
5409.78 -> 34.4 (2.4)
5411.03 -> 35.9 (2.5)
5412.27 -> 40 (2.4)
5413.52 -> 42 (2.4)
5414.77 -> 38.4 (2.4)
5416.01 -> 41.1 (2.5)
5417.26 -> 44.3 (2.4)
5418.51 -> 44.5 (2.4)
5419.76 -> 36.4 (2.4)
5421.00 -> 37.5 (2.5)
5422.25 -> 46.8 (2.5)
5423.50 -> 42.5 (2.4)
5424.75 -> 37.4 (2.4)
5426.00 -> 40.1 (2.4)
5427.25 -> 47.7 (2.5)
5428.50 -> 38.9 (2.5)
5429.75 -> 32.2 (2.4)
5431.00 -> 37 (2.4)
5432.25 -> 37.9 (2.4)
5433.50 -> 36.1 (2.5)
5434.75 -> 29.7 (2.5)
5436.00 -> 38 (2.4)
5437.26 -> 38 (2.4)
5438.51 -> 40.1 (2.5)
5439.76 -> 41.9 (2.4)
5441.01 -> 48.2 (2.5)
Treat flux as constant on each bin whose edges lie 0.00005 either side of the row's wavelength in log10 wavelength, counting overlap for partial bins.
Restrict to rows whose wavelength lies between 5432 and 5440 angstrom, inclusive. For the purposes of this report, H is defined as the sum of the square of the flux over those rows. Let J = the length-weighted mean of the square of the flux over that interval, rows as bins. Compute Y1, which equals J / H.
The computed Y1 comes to 0.141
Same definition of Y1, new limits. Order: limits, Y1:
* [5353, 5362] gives 0.143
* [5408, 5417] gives 0.145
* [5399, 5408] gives 0.143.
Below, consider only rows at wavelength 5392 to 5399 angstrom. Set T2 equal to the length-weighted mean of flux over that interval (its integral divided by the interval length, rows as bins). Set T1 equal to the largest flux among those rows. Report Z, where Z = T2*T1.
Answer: 1617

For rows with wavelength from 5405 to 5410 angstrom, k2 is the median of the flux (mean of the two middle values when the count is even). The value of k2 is 36.3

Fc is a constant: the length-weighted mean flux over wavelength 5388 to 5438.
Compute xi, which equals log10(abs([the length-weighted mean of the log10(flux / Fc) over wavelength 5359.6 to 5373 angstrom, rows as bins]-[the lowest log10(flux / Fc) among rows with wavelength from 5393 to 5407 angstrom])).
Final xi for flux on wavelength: -0.99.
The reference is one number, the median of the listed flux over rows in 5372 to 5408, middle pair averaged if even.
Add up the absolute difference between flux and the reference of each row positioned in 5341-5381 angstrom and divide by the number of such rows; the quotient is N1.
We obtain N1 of 3.6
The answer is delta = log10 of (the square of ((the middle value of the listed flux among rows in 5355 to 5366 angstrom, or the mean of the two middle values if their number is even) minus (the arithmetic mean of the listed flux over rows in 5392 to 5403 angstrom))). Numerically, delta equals 1.66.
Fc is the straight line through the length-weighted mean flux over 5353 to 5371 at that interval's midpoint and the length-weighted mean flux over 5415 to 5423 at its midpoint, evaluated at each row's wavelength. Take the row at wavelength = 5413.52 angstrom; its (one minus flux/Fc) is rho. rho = -0.01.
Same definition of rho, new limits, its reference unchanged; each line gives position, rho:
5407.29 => 0.08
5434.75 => 0.29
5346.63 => 0.16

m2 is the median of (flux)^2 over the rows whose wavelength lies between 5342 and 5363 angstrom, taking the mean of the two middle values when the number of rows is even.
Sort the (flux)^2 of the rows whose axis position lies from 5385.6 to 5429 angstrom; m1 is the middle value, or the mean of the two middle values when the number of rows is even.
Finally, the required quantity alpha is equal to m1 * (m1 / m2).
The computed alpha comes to 1323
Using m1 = 1513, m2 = 1731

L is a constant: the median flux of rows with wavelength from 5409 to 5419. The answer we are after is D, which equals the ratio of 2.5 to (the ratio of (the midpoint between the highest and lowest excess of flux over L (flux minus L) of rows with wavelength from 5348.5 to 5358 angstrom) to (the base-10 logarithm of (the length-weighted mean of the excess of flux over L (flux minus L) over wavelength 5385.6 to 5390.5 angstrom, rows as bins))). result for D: 0.18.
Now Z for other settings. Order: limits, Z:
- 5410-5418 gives 1773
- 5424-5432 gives 1855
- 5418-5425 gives 1918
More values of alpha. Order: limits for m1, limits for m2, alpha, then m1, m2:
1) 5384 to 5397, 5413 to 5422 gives 1646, 1668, 1689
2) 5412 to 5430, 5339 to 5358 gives 1636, 1608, 1580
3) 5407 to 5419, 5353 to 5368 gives 1240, 1537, 1905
